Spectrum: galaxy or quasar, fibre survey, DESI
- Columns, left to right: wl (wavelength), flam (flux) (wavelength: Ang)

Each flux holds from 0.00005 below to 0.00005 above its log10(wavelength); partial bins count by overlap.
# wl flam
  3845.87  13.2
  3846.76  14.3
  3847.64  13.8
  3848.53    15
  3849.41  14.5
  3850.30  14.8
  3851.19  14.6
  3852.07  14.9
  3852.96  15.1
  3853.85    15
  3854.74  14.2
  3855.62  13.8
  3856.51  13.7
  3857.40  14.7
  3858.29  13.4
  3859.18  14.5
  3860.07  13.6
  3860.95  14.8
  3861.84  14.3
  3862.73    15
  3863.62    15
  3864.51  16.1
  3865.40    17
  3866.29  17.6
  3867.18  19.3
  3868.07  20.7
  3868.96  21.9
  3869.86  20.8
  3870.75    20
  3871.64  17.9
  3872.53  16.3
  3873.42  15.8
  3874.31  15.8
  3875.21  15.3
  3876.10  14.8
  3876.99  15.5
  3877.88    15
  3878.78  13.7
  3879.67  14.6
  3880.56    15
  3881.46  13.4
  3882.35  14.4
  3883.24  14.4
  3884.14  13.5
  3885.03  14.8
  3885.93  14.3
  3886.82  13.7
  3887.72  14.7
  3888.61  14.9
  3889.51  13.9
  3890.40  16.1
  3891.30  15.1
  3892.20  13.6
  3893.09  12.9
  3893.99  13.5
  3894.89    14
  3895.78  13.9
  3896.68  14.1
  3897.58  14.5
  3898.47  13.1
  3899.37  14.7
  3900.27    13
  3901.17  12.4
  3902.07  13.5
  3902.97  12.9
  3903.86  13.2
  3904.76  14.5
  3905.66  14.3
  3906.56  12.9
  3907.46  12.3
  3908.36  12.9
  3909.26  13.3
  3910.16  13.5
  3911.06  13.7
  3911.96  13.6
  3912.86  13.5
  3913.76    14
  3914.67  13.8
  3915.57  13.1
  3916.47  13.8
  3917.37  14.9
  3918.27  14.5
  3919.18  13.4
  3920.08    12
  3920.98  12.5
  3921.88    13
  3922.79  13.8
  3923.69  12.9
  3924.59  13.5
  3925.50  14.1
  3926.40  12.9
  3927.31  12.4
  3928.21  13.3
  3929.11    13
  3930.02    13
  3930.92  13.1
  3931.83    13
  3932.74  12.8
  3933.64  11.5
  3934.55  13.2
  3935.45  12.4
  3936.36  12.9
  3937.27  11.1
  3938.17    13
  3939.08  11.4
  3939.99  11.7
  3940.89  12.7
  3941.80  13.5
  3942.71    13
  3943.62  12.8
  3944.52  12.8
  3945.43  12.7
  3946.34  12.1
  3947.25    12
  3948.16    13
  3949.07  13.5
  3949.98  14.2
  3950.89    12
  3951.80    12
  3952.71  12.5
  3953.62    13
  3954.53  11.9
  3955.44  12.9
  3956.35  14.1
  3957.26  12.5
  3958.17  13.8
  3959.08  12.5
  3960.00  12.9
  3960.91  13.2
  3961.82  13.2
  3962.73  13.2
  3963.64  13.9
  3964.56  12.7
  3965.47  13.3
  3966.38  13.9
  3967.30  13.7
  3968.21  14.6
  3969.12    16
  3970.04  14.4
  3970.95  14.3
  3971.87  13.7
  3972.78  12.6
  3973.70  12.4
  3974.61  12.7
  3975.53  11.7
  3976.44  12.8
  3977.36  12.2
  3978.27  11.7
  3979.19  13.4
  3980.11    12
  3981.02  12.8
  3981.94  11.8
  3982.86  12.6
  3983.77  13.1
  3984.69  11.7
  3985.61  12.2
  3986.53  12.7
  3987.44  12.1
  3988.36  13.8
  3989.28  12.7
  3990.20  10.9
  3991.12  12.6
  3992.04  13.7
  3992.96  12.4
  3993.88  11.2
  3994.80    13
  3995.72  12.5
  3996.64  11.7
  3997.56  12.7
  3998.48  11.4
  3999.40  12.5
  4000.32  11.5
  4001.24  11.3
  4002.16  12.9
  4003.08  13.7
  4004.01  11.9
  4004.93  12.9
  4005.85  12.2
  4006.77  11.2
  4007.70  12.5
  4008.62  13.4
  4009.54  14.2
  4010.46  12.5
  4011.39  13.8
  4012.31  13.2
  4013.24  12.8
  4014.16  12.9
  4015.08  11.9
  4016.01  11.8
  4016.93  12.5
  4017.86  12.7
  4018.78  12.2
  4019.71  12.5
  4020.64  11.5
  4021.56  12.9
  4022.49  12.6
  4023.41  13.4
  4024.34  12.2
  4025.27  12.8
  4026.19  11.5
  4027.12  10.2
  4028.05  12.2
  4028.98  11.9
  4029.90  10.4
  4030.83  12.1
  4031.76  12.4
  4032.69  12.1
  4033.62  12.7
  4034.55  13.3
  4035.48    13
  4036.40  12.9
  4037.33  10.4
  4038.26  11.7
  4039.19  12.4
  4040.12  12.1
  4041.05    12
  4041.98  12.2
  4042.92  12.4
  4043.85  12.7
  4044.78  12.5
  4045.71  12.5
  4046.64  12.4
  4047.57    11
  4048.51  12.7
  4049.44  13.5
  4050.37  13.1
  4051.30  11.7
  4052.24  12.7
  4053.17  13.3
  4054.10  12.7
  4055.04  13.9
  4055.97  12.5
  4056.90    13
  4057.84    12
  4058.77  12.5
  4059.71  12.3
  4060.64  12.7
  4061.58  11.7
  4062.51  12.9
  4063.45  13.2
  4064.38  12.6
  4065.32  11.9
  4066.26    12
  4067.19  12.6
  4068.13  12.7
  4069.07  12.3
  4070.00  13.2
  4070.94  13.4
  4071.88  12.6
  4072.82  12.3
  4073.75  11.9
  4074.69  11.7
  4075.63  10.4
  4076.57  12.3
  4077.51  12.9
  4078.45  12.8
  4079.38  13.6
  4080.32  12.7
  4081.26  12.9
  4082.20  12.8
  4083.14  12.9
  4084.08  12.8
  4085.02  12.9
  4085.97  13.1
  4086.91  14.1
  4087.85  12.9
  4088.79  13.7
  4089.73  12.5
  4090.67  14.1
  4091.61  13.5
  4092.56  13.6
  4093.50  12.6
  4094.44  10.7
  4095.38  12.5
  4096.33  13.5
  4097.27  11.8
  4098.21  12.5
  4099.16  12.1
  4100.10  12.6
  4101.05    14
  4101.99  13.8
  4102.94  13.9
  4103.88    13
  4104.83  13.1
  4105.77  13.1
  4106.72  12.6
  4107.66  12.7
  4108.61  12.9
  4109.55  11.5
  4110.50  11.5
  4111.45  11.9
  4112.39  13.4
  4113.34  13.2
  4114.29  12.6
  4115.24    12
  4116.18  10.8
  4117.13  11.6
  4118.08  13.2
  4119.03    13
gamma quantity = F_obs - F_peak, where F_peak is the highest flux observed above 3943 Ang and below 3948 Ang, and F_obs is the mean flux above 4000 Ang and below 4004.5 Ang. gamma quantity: -0.5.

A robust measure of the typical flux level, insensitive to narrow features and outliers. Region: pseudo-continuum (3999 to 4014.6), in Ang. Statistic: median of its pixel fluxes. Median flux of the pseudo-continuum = 12.8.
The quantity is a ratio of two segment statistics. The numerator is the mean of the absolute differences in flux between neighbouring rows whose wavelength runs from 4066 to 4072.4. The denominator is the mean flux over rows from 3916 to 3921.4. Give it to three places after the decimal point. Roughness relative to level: 0.037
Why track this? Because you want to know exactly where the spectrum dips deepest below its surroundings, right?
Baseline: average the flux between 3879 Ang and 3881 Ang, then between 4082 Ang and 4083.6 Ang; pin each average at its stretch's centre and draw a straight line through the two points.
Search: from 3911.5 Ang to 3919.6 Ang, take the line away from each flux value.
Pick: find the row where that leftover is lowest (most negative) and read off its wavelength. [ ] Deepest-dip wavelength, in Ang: 3915.57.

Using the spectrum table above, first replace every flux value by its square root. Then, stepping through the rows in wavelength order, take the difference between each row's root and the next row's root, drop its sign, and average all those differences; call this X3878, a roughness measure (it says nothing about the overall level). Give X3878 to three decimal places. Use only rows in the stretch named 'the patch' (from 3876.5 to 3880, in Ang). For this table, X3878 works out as 0.118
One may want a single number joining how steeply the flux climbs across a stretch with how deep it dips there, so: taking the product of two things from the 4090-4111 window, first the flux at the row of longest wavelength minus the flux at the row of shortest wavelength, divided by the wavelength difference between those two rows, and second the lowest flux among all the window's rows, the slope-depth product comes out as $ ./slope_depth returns -1.4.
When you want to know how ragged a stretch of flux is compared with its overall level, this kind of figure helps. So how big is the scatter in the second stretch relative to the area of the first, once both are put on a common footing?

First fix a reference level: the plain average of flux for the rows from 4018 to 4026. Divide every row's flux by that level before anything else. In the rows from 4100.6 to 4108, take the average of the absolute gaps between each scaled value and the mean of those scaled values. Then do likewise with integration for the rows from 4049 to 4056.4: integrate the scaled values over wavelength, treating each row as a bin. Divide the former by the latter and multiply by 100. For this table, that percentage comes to 0.49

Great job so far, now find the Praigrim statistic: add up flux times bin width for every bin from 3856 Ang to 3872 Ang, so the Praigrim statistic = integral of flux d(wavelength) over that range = 267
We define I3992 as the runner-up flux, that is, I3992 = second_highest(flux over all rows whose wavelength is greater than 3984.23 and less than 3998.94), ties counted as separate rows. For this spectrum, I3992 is 13.7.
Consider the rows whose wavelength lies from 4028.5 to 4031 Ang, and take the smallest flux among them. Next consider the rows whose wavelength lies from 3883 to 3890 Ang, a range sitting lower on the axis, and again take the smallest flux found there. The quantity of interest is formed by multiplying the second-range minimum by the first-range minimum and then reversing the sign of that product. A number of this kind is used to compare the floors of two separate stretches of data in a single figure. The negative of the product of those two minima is -140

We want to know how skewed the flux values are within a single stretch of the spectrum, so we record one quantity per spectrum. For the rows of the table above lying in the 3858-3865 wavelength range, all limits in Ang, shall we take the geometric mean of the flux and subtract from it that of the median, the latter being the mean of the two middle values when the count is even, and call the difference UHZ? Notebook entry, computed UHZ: -0.08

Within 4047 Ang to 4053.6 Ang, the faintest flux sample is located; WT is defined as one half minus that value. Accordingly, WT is -10.5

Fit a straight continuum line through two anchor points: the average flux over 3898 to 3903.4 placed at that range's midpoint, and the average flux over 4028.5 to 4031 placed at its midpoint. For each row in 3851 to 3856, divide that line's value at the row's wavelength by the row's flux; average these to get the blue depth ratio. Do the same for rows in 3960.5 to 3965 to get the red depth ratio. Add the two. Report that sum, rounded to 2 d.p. 1.89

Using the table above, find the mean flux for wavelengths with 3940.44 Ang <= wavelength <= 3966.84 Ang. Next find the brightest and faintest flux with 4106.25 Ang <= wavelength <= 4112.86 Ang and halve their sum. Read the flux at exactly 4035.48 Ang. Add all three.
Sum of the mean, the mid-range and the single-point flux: 38.4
